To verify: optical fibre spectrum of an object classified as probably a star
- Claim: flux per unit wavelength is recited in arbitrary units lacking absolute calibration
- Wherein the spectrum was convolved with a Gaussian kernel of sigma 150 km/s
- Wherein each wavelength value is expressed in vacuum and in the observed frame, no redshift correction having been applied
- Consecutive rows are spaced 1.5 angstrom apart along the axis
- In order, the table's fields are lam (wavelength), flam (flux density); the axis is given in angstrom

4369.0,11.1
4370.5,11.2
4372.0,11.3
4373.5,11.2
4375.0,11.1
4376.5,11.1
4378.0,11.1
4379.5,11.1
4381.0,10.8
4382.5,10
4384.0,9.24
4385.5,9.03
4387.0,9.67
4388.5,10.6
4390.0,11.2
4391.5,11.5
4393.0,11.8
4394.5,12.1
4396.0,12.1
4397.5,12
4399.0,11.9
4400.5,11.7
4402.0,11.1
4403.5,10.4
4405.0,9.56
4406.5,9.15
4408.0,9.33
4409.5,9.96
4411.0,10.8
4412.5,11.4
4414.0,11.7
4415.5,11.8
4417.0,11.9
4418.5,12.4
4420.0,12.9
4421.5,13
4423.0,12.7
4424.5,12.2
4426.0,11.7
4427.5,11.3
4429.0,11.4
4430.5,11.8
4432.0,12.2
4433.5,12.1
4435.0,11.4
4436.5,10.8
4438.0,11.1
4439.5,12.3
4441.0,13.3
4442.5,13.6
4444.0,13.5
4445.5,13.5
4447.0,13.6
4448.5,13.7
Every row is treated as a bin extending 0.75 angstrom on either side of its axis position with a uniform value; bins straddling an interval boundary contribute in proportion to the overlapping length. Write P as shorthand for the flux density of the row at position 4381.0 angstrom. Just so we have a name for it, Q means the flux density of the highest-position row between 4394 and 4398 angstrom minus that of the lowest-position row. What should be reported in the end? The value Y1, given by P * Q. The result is -1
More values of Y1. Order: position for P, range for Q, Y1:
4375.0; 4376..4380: 0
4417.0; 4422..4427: -12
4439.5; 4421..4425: -10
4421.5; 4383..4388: 6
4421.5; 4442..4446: -1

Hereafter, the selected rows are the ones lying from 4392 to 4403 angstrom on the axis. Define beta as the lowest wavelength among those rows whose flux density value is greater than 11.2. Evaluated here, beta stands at 4393.0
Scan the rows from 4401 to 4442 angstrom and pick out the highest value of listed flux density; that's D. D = 13.3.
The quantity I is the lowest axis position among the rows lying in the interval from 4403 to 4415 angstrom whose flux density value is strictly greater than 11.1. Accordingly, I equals 4412.5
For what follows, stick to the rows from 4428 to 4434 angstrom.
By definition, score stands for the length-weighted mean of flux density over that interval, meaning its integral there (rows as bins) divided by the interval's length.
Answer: 11.8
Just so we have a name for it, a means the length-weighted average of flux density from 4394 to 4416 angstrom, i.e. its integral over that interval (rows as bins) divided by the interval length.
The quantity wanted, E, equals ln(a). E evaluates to 2.40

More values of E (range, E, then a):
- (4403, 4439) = 2.43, 11.4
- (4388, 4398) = 2.45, 11.6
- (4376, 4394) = 2.36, 10.6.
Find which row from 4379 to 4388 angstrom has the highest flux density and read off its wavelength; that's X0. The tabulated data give 4379.5 angstrom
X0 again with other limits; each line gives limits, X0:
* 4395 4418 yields 4396.0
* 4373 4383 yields 4373.5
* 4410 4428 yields 4421.5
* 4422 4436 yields 4423.0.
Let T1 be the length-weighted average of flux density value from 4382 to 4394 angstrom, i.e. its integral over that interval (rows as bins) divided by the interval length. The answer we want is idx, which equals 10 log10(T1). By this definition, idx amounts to 10.2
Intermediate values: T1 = 10.4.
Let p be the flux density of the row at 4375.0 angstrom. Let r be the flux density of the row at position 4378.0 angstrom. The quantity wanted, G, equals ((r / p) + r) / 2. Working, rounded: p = 11.1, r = 11.1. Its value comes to 6.05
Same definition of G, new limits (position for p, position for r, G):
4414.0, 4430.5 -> 6.40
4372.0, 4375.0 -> 6.04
